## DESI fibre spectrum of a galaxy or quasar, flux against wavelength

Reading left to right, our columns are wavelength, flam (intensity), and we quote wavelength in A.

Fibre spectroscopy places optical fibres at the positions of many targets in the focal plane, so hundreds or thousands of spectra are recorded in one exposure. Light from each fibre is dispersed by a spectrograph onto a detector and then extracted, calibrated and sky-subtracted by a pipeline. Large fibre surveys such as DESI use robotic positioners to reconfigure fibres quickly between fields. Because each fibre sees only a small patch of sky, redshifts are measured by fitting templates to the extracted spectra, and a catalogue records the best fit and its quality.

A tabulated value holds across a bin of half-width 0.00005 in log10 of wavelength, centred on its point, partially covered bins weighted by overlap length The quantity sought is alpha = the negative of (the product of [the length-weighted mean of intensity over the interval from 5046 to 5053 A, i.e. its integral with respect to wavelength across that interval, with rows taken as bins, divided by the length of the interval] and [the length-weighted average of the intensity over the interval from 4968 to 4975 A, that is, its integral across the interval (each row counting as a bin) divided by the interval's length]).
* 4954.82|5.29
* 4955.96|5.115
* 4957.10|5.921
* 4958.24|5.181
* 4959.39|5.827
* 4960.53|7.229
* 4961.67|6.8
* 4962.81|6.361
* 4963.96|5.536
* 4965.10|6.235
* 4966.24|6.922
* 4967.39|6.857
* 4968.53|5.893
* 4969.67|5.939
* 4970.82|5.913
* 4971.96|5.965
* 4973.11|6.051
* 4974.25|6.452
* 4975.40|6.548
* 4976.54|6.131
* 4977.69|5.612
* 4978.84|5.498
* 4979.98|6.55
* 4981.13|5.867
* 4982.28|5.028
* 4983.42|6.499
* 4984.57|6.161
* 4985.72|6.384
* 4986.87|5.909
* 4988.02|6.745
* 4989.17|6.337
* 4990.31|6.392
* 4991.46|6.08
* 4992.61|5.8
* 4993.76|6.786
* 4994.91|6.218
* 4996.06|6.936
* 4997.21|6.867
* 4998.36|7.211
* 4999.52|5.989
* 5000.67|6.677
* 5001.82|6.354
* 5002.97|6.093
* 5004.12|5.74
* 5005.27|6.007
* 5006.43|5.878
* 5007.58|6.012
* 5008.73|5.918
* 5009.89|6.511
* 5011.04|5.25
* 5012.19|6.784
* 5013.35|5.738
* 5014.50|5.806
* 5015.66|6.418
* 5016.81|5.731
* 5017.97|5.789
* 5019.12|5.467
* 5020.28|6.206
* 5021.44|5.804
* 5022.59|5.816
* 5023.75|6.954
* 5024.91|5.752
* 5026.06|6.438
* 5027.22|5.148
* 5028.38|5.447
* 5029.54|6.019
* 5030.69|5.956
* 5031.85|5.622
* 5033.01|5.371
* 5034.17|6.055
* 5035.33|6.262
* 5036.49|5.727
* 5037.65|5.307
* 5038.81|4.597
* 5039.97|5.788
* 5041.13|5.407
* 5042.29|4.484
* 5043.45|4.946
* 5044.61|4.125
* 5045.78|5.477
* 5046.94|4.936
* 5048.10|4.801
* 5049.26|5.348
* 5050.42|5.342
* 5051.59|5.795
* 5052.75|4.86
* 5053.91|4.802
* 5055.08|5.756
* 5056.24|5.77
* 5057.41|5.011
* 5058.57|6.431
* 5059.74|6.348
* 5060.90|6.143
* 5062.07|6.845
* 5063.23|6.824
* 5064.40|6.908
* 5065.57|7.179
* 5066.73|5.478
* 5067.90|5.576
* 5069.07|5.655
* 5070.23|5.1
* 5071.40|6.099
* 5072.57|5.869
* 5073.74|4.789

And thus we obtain -31.5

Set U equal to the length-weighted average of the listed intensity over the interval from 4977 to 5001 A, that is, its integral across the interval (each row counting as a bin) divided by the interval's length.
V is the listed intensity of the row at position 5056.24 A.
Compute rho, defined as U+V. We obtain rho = 12.0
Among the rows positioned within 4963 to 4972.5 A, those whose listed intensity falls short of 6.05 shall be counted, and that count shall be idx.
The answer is 5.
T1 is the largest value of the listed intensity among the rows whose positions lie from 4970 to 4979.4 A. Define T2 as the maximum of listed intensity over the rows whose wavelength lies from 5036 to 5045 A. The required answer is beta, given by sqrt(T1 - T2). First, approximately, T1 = 6.548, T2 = 5.788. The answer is 0.9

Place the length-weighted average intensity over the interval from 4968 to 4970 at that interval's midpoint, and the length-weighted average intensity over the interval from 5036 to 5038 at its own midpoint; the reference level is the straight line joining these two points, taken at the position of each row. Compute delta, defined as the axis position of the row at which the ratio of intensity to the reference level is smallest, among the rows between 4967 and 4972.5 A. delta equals 4968.53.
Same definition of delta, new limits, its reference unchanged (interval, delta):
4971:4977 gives 4971.96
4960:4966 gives 4963.96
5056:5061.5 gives 5057.41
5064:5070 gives 5066.73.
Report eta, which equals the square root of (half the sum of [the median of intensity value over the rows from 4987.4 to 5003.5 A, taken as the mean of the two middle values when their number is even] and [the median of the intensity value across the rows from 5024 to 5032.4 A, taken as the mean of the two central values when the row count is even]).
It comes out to 2.46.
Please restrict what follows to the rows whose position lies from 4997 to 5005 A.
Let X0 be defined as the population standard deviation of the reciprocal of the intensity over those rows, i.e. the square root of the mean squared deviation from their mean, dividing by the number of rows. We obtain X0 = 0.012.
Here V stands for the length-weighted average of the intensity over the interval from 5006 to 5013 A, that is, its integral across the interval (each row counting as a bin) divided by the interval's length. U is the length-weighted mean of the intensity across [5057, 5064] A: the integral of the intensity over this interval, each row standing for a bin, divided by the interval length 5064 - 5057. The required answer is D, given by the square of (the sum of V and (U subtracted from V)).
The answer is 34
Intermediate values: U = 6.3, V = 6.05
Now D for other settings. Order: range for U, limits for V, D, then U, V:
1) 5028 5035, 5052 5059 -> 26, 5.8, 5.43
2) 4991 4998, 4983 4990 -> 38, 6.5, 6.34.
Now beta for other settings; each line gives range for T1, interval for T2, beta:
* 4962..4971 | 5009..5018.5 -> 0.4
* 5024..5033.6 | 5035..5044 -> 0.4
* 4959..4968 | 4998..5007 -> 0.1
